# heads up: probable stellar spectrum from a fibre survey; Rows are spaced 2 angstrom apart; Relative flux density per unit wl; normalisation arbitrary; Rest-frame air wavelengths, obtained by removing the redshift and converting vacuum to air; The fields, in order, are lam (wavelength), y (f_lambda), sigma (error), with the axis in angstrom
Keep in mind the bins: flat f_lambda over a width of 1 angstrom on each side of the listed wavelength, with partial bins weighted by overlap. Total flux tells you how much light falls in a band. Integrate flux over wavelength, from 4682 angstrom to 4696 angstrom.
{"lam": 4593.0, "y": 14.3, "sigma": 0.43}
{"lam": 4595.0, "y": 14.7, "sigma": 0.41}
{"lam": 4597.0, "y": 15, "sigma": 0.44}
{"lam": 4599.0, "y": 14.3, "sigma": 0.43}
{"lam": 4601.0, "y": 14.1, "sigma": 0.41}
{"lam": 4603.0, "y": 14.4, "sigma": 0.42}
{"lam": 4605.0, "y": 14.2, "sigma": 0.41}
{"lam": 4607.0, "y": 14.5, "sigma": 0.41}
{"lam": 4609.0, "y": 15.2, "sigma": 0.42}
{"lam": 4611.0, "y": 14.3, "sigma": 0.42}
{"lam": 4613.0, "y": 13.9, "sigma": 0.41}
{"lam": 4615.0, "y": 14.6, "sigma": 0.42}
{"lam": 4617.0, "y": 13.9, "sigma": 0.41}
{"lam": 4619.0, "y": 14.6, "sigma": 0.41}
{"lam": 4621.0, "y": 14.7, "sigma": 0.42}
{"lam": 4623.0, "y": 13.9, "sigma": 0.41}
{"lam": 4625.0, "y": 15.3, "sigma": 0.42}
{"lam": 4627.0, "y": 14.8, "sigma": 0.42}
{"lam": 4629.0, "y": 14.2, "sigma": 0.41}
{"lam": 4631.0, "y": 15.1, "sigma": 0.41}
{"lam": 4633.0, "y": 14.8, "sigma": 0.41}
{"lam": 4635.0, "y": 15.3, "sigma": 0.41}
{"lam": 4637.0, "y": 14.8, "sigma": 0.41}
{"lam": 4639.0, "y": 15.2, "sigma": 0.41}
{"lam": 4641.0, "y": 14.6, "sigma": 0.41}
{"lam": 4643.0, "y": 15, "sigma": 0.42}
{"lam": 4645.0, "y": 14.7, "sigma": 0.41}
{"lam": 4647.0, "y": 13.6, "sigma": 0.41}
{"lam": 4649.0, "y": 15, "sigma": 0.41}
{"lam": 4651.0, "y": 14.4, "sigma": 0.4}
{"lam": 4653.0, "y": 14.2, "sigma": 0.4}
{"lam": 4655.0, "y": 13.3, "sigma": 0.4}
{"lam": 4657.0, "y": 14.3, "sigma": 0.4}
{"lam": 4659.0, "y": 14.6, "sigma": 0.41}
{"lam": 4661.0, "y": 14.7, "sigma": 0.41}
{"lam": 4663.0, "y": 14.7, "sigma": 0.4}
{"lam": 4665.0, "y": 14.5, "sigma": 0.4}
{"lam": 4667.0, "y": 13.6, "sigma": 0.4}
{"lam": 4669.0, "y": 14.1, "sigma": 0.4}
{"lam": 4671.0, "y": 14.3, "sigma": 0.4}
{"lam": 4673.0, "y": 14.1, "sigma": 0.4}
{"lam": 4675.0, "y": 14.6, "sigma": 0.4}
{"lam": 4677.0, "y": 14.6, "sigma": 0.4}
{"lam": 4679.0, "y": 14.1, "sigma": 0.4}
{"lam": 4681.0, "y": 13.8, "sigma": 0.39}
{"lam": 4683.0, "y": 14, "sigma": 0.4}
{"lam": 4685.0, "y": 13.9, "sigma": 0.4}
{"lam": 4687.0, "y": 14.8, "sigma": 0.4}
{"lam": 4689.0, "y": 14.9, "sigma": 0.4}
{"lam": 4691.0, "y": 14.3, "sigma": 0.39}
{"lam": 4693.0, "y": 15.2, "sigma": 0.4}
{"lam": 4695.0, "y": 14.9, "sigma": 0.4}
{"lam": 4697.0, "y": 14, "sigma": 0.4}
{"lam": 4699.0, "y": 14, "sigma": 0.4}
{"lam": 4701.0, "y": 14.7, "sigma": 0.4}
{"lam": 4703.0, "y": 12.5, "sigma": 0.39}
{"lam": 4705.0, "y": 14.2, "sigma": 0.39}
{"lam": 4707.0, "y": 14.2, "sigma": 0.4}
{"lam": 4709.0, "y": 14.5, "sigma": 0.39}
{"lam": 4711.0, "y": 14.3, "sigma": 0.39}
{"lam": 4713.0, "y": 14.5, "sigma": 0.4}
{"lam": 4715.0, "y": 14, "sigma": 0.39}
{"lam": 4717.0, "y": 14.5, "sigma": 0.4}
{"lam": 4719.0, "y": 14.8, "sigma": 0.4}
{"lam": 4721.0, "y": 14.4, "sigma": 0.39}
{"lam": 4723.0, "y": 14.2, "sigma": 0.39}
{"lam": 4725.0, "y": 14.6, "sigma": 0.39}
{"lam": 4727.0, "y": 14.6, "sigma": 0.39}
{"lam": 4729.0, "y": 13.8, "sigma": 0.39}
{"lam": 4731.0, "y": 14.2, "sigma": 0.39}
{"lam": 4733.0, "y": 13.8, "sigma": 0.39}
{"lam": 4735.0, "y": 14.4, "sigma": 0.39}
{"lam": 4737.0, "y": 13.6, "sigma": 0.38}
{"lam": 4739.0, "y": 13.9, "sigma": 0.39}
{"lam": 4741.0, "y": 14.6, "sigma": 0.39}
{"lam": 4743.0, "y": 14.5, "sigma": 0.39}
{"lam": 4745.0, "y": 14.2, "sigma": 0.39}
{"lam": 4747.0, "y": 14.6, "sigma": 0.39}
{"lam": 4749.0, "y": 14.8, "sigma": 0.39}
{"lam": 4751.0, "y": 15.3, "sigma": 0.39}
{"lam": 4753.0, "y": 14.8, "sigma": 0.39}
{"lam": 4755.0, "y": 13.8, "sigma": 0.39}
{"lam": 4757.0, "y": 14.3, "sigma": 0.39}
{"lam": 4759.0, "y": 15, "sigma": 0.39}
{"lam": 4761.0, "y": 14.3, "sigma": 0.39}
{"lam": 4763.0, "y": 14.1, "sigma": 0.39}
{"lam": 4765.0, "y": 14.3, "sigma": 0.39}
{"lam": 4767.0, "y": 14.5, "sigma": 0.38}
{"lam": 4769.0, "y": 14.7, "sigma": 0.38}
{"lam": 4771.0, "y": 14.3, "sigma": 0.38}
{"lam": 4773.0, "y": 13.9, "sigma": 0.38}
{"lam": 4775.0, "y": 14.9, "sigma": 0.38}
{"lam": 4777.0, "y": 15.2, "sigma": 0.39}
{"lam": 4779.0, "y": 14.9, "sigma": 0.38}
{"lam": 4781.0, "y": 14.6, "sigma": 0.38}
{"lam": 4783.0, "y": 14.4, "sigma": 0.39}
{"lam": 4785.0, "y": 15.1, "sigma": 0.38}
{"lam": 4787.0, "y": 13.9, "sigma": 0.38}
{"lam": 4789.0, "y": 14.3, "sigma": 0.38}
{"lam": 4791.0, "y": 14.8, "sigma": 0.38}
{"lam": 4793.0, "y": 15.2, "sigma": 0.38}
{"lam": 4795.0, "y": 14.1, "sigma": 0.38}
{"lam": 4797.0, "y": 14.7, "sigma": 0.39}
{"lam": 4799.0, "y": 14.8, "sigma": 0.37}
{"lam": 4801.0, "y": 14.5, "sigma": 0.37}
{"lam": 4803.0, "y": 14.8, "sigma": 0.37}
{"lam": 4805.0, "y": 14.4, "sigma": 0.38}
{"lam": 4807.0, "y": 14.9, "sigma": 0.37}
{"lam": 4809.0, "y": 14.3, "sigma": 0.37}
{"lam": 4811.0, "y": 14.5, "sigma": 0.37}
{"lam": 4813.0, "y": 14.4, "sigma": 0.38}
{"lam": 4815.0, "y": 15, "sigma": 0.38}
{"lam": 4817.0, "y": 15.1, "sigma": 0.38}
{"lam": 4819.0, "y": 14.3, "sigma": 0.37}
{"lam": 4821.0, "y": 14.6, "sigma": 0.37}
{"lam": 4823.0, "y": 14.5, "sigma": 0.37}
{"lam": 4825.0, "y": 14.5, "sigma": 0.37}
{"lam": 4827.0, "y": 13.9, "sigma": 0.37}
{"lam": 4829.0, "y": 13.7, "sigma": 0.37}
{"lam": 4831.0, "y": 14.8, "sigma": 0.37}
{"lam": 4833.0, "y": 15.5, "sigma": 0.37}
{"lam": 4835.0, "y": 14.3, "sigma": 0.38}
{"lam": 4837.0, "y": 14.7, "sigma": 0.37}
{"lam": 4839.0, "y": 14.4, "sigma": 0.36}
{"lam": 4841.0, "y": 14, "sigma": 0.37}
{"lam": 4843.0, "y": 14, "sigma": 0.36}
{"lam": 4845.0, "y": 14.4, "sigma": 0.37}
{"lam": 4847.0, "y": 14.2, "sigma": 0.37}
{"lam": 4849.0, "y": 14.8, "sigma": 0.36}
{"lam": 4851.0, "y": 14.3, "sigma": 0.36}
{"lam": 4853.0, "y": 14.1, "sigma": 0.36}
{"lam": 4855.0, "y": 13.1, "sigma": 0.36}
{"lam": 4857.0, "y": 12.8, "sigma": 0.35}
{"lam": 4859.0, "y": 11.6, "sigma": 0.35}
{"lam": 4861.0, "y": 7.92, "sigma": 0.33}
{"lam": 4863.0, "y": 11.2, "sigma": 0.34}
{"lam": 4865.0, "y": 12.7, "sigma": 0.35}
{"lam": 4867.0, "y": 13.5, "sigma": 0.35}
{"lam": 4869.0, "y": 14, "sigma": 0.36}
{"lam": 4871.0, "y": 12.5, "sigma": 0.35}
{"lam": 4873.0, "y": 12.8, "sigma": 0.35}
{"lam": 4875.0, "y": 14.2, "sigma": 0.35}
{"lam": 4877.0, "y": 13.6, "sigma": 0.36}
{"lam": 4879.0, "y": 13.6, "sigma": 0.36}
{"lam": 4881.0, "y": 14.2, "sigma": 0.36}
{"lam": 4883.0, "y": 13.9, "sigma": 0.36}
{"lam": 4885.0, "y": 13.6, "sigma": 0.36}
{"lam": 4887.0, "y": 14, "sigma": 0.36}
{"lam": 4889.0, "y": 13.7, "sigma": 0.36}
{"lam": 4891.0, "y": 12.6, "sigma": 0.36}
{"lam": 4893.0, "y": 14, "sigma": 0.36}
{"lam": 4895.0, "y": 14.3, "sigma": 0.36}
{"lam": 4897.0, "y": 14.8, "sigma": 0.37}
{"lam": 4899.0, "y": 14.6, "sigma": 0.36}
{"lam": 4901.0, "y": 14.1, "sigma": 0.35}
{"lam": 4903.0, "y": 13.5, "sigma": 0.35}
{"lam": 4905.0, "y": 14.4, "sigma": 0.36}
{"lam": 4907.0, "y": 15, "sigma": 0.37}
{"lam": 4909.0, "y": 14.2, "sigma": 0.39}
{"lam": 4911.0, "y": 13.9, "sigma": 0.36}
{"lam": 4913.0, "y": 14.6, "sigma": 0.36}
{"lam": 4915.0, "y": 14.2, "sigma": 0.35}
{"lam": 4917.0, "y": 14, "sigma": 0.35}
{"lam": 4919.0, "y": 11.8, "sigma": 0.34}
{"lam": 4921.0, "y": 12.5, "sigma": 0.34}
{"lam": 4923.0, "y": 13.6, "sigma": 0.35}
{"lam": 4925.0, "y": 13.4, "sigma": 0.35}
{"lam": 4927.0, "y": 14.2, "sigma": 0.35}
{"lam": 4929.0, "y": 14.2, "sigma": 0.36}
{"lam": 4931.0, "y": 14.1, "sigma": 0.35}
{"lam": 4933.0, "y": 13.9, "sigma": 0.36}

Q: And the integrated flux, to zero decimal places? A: 204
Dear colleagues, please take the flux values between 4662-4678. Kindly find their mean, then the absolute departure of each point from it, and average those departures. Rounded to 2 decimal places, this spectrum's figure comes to 0.29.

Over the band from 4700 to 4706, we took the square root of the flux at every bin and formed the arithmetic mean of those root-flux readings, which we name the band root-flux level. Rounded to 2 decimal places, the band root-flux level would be 3.71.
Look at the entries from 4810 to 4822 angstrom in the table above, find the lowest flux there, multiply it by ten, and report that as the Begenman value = 143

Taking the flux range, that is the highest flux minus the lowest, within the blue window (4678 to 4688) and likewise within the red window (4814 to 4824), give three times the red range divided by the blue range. 2.4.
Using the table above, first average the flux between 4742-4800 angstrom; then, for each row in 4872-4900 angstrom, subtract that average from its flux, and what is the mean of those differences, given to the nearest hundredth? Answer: -0.71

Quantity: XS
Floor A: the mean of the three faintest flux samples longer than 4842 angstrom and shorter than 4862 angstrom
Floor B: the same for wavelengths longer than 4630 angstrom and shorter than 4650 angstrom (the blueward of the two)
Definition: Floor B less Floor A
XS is 3.5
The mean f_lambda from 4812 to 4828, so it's 14.5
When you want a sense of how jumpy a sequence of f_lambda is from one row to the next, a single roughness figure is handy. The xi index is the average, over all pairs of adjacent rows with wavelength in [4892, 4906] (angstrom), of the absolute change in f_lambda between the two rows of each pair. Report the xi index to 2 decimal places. 0.50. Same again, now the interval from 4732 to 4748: 0.46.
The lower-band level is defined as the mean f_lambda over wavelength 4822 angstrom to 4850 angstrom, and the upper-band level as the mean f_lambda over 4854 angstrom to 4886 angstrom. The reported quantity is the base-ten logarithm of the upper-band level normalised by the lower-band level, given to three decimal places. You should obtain -0.050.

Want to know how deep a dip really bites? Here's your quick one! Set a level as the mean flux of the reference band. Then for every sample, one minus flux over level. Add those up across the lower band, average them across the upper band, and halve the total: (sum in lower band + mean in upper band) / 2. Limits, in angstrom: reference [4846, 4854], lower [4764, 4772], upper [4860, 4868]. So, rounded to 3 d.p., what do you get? 0.091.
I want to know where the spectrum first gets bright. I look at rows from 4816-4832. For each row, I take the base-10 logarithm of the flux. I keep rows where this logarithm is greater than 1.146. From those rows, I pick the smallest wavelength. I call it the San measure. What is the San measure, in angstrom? 4817.0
